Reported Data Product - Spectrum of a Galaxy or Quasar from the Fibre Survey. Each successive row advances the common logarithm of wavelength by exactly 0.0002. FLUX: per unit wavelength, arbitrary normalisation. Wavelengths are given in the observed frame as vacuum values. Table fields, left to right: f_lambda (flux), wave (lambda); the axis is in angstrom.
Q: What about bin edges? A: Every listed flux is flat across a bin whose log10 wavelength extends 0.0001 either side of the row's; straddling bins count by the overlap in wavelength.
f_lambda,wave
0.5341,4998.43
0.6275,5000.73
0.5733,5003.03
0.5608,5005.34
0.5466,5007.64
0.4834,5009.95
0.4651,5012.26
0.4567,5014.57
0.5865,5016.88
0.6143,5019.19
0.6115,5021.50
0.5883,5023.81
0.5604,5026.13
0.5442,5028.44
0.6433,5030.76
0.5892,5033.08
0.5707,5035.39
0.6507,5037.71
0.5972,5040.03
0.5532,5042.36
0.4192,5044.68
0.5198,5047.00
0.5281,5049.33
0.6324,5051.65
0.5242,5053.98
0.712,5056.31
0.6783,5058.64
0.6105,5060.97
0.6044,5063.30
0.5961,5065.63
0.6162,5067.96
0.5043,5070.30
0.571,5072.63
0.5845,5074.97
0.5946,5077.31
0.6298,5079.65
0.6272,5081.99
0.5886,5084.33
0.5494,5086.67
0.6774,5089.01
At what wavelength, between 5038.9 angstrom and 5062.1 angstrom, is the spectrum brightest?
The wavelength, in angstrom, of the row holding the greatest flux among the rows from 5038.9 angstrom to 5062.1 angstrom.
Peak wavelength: 5056.31 angstrom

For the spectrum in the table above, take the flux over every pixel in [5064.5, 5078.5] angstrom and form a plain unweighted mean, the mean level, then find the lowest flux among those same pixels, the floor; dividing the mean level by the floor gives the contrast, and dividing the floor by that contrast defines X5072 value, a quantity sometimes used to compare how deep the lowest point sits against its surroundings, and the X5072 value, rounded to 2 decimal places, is 0.44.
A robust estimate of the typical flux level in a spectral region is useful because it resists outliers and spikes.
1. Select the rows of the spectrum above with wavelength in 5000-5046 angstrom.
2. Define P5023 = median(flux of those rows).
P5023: 0.572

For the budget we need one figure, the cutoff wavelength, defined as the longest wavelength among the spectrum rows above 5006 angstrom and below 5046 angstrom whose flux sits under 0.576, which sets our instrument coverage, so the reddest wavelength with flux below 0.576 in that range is 5044.68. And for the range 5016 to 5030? 5028.44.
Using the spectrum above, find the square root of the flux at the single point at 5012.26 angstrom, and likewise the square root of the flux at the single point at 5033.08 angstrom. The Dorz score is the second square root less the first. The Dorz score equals 0.086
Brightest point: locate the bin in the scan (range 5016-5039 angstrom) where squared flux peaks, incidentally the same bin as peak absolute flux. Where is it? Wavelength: 5037.71 angstrom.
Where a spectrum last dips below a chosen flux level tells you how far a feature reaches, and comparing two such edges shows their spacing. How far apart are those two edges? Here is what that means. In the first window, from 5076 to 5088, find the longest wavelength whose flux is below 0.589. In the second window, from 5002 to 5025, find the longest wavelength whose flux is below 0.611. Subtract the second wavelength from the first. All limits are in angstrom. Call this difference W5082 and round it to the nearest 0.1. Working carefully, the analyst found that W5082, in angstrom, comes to 62.9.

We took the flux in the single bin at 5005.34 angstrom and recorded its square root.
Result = 0.75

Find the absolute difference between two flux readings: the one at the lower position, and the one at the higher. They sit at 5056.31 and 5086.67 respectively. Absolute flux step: 0.16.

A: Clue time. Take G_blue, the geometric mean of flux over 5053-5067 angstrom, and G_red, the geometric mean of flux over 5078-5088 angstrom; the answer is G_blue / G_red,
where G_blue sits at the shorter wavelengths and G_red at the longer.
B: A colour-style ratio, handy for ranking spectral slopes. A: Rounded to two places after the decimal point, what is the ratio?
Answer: 1.03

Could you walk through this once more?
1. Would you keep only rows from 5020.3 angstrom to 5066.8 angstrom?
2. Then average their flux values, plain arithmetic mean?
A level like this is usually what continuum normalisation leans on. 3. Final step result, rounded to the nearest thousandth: 0.587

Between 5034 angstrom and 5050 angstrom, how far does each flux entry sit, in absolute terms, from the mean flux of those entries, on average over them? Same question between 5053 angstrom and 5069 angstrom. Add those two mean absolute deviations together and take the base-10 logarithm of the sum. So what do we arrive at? -1.03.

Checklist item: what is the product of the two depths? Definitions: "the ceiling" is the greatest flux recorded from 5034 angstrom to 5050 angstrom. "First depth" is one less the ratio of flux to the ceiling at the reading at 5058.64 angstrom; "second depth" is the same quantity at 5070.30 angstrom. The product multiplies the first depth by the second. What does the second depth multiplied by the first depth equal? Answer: -0.010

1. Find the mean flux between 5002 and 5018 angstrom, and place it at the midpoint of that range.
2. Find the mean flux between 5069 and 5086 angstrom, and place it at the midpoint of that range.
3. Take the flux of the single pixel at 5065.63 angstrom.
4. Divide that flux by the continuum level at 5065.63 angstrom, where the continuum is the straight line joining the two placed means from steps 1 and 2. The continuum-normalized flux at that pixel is 1.04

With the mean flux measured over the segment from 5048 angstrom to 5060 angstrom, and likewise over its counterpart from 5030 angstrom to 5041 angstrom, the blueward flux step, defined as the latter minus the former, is 0.00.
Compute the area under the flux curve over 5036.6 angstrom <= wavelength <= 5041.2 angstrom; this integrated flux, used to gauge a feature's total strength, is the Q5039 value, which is 2.9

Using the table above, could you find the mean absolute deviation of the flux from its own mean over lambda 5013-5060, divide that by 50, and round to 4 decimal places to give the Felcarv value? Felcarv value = 0.0011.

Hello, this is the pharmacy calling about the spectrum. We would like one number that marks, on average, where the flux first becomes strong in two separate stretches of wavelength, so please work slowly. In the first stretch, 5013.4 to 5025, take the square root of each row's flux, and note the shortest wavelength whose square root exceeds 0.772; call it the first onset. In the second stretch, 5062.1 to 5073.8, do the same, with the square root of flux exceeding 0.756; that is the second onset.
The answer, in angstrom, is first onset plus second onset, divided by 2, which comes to 5041.2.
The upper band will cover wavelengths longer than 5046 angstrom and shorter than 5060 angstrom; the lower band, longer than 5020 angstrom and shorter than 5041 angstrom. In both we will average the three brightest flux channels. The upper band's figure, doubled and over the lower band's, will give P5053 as 2.12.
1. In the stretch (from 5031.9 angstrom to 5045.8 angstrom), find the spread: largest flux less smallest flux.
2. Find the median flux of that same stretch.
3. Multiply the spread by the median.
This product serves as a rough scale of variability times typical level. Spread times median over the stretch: 0.134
